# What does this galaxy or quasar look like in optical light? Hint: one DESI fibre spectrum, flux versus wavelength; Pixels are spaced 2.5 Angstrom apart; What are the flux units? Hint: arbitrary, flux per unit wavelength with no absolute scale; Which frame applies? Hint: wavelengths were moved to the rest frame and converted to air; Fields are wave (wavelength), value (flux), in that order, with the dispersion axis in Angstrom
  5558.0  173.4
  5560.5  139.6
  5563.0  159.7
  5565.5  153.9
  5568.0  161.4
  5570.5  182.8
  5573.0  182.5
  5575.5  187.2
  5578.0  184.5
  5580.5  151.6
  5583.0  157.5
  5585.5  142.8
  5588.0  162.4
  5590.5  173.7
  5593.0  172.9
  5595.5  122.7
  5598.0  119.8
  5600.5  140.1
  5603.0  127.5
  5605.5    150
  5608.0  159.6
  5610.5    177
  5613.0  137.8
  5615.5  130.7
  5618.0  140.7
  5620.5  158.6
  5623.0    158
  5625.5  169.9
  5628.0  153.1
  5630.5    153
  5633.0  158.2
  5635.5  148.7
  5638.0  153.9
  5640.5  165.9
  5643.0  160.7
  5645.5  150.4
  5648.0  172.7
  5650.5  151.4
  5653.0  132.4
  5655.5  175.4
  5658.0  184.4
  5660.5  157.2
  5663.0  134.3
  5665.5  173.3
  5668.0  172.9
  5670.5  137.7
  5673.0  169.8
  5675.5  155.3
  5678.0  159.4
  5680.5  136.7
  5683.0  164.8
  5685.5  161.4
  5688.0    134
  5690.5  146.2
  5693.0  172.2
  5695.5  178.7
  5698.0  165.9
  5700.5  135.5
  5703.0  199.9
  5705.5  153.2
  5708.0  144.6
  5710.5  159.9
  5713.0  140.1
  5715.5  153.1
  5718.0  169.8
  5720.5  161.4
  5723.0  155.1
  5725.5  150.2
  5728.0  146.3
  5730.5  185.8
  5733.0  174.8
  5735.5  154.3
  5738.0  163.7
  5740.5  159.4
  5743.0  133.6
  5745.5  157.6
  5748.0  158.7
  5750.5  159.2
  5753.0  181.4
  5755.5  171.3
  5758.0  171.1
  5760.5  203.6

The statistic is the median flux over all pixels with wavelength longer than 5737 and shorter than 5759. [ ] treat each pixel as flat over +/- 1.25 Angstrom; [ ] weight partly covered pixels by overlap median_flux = 159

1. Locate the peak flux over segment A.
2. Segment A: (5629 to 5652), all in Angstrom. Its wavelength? 5648.0 Angstrom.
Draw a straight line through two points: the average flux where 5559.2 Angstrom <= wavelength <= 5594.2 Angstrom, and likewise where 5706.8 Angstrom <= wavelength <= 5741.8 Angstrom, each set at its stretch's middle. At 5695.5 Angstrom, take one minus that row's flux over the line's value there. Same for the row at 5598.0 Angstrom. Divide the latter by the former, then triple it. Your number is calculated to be -7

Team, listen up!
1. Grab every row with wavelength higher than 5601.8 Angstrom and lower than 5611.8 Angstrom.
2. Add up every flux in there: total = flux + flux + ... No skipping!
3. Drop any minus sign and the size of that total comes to 614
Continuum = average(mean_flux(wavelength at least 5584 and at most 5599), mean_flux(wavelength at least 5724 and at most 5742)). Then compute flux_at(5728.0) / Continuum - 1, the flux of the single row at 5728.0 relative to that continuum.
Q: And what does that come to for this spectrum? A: -0.06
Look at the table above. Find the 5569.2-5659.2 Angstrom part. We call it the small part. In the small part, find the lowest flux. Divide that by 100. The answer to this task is 1.20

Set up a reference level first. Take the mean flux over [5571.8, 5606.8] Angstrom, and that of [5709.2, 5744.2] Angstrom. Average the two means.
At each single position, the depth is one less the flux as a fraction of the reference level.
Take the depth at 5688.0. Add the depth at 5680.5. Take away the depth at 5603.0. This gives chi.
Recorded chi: 0.09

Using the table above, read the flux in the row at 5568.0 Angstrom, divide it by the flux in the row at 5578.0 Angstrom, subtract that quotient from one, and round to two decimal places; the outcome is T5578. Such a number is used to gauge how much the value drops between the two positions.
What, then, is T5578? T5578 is 0.13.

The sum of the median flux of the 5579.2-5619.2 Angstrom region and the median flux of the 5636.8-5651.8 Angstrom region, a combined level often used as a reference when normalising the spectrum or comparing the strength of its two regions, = 303.7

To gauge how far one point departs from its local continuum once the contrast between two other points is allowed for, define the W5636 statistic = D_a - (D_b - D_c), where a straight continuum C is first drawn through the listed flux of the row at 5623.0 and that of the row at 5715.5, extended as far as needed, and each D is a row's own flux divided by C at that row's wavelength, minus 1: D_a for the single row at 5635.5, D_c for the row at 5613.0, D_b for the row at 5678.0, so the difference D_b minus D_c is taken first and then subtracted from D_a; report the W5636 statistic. -0.21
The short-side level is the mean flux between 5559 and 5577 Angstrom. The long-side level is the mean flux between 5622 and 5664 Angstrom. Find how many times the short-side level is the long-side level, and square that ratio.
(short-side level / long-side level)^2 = 1.12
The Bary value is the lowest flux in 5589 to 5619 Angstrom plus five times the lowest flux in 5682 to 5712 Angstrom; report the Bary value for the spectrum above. 790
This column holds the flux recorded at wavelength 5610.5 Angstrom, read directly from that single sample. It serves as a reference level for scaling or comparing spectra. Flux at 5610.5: 177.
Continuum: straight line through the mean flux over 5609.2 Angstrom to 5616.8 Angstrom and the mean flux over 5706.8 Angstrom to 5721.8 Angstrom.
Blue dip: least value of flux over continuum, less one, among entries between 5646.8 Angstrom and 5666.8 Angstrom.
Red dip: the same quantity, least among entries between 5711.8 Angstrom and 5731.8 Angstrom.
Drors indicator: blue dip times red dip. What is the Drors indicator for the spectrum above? 0.012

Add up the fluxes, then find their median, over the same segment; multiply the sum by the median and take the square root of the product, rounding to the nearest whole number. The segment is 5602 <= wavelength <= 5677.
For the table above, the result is 854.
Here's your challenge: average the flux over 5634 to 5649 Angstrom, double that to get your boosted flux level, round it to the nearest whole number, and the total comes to 317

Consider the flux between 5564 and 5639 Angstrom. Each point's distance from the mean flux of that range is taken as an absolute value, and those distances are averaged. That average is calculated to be 14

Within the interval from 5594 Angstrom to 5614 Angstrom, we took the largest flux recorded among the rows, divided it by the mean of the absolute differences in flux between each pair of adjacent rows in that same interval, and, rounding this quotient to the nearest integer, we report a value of 10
